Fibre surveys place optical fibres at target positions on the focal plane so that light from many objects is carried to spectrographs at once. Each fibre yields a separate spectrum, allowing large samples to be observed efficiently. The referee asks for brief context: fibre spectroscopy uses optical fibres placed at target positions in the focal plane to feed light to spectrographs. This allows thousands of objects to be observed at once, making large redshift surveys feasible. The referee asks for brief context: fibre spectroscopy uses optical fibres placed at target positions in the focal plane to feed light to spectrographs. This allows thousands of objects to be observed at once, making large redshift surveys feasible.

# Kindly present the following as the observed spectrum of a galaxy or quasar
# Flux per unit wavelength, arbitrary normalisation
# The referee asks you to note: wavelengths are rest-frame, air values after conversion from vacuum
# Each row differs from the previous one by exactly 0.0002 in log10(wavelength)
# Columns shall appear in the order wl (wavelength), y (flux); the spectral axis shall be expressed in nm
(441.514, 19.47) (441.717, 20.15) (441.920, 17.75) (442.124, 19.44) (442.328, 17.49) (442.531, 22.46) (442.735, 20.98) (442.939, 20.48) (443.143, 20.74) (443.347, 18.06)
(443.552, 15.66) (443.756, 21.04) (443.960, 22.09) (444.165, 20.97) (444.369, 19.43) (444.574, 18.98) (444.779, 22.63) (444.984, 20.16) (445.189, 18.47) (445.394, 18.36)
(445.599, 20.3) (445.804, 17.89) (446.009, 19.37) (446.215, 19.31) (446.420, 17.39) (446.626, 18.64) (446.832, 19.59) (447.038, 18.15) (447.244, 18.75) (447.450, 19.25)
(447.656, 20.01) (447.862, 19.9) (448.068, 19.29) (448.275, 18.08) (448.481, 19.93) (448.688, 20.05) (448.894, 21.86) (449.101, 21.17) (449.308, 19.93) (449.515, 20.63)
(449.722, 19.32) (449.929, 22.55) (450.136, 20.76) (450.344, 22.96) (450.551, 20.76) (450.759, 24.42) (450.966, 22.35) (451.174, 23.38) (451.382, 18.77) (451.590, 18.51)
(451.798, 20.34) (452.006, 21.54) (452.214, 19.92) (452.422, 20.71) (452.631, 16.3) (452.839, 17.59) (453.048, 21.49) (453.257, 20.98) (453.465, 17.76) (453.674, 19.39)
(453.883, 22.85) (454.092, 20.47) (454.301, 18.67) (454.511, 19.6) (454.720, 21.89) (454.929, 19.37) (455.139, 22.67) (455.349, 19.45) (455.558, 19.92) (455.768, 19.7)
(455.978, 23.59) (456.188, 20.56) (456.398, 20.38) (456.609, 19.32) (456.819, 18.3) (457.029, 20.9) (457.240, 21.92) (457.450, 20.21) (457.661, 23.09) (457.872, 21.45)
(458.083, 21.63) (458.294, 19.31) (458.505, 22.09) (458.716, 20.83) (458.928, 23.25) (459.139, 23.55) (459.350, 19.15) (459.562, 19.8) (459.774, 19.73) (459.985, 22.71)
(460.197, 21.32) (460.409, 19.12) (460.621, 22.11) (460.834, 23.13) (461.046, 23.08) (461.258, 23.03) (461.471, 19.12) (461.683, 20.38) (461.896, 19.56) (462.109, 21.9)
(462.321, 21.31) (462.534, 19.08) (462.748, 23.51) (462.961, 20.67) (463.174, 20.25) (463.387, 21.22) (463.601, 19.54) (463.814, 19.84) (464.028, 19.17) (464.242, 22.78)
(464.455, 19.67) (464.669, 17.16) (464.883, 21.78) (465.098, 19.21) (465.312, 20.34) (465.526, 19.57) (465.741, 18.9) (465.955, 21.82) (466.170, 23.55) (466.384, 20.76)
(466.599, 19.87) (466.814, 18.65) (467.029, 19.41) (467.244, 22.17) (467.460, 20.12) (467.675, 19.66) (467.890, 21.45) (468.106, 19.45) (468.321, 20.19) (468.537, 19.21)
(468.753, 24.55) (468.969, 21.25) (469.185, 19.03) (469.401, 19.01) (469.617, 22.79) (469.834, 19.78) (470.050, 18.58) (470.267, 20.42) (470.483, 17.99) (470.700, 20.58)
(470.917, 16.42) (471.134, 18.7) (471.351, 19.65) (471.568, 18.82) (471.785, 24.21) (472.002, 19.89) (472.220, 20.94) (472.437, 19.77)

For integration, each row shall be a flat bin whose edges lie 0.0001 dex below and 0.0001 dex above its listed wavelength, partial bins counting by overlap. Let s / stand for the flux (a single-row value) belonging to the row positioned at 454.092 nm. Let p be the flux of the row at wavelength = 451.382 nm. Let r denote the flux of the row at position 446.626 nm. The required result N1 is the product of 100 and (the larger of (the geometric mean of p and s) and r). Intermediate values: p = 18.77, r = 18.64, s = 20.47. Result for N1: 1960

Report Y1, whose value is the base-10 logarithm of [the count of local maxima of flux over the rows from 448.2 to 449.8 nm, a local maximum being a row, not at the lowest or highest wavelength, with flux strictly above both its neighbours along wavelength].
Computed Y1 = 0.3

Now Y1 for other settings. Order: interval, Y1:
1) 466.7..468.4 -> 0.3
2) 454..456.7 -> 0.6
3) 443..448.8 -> 0.8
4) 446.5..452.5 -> 1.0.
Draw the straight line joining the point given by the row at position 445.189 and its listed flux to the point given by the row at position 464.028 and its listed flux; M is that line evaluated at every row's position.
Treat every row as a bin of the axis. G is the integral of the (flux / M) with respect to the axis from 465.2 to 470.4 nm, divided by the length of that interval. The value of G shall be 1.06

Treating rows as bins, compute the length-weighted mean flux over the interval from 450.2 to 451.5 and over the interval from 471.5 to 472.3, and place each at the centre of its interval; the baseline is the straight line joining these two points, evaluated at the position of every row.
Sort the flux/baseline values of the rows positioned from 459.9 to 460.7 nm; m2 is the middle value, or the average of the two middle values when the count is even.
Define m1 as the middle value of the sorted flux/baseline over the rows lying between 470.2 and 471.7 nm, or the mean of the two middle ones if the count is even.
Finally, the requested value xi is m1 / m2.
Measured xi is 0.89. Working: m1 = 0.89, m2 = 1.01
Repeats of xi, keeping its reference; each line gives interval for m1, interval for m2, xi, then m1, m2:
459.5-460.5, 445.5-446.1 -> 1.05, 0.92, 0.87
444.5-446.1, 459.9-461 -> 0.84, 0.86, 1.02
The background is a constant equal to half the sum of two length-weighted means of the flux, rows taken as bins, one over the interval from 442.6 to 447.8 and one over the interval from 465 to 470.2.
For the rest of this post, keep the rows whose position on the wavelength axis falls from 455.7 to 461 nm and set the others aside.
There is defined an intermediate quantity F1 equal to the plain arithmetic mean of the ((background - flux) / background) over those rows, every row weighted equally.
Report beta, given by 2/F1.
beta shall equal -35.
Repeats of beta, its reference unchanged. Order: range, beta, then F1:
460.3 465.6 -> -55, -0.036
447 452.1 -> -70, -0.028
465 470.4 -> -88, -0.023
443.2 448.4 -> 60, 0.034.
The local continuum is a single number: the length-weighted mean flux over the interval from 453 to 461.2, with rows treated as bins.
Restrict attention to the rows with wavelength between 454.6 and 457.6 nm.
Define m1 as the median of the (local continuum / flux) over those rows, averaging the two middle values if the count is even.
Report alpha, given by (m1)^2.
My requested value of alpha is 1.06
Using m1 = 1.03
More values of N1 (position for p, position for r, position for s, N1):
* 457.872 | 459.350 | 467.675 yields 2054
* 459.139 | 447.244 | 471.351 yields 2151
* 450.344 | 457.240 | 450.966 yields 2265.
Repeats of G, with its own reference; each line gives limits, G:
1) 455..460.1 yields 1.11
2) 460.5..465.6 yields 1.08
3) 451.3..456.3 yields 1.07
